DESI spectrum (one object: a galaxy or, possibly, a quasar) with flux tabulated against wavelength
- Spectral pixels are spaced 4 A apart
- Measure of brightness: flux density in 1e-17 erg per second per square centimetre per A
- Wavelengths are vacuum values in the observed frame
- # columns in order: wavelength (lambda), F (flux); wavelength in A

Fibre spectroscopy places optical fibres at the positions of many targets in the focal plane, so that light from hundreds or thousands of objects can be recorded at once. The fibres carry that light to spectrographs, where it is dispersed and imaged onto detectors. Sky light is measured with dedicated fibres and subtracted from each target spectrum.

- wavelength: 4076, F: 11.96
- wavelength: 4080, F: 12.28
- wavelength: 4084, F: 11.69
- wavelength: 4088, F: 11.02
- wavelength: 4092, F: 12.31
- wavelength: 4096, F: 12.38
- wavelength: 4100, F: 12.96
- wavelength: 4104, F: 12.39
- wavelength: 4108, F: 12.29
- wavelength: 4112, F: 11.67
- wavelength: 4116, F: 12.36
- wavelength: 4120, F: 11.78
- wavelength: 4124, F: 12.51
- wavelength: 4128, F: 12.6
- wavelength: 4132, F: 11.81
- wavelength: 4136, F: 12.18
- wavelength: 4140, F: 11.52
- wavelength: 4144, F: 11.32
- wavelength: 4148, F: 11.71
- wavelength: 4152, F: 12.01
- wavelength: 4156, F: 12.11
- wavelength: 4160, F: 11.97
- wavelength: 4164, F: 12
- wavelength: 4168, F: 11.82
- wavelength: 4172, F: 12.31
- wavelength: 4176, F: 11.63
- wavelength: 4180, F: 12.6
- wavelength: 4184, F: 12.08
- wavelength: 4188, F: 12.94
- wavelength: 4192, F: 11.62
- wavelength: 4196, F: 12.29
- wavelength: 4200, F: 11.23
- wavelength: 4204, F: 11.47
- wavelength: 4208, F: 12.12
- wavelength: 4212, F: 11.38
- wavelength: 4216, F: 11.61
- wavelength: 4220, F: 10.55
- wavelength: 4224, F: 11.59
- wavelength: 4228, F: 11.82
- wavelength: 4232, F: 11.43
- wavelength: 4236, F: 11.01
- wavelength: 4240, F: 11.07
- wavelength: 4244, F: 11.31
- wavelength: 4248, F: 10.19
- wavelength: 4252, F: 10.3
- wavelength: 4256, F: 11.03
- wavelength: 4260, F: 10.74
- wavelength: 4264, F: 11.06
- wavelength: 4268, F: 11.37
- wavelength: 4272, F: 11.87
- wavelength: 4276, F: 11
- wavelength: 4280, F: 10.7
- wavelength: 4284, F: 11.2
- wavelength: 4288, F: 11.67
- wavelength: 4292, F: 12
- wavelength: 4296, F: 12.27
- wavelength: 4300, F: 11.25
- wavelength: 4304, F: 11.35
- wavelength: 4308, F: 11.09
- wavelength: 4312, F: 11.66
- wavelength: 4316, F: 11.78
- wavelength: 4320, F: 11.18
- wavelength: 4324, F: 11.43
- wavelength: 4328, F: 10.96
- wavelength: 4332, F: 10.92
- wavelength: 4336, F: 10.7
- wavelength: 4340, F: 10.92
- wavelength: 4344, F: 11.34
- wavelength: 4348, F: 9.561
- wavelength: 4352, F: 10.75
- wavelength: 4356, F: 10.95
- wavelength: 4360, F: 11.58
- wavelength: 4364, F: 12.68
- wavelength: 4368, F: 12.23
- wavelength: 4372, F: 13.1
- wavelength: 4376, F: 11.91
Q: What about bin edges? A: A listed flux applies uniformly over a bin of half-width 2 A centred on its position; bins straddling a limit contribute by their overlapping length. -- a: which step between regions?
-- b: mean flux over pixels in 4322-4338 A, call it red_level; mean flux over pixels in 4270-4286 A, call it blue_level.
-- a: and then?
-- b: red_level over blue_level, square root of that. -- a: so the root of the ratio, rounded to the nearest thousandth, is 0.991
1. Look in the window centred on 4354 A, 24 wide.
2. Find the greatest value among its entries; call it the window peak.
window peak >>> 12.68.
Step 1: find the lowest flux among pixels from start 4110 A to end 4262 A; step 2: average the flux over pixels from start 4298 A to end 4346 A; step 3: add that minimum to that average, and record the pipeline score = 21.4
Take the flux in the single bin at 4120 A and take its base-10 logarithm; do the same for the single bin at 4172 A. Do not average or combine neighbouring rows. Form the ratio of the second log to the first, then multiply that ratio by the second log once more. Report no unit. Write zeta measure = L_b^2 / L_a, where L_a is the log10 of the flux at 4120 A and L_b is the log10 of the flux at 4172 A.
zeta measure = 1.11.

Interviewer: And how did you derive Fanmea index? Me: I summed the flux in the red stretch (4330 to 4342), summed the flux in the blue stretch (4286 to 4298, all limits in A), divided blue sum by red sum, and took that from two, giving 0.896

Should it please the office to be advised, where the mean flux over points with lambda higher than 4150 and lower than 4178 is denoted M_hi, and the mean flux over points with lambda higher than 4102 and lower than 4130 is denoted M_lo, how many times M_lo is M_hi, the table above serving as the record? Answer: 0.98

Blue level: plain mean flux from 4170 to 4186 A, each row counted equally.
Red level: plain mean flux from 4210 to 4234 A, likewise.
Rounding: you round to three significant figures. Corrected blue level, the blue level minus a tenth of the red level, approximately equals 11.0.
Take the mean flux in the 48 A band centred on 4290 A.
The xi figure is 11.5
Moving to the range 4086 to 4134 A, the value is 12.2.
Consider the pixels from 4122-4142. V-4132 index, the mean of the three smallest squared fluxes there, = 140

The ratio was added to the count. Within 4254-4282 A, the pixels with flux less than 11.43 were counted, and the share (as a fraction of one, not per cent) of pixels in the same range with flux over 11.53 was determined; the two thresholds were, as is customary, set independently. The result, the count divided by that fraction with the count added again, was 48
